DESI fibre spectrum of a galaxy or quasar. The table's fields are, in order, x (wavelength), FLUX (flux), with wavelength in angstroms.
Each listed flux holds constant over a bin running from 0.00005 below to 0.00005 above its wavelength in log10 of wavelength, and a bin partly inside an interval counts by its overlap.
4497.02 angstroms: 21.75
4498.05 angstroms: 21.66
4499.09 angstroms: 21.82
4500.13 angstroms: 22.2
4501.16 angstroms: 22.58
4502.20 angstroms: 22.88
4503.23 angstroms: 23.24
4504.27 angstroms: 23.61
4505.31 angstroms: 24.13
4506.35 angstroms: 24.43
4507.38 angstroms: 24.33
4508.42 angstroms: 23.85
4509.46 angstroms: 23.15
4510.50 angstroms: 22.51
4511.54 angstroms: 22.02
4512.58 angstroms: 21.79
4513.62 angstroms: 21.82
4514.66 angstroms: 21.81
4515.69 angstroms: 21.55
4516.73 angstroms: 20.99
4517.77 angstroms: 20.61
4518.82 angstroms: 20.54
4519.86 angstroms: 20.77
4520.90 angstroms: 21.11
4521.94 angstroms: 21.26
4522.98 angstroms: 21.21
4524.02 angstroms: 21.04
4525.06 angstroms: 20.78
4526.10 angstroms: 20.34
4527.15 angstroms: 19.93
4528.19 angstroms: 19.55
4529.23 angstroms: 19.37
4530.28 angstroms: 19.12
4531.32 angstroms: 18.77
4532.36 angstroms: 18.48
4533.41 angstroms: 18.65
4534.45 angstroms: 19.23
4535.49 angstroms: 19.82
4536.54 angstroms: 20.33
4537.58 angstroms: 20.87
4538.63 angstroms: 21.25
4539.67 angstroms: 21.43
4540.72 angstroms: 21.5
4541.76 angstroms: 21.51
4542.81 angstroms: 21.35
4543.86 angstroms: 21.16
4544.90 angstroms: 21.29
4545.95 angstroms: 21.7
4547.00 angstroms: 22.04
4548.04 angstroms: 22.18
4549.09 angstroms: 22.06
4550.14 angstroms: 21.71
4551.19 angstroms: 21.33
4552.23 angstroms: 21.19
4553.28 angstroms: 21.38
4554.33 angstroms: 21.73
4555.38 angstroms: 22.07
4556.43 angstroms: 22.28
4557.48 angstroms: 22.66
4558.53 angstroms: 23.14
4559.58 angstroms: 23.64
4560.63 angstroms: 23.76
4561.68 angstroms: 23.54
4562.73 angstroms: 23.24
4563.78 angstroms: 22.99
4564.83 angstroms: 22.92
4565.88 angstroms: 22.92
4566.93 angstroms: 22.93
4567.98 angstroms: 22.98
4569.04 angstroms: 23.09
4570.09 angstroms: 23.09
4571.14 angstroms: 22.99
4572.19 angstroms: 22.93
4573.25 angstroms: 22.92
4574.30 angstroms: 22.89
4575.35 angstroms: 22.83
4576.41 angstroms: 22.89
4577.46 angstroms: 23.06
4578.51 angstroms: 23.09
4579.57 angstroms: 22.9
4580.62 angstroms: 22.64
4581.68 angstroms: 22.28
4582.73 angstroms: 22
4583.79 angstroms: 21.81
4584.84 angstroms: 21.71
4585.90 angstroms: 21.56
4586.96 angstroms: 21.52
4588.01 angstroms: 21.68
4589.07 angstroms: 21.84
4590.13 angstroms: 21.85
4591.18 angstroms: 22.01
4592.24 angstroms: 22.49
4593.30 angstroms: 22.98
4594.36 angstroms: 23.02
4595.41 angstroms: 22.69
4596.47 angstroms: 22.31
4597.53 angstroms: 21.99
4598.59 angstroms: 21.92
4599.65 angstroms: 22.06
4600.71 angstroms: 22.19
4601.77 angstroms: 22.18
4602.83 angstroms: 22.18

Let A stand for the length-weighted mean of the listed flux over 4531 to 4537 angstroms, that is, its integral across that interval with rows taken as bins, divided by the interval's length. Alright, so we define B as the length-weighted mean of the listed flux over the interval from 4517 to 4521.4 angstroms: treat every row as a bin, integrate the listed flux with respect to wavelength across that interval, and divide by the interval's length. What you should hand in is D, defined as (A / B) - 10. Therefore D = -9.07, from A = 19.2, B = 20.7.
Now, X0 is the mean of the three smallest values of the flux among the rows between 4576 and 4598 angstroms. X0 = 21.6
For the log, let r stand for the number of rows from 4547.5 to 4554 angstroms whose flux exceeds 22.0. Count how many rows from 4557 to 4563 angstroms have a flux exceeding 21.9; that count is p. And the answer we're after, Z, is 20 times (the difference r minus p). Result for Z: -80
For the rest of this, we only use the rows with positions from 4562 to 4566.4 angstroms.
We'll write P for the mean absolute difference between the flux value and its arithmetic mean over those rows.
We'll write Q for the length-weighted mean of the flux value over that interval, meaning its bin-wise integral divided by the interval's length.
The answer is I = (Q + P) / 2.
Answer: 11.6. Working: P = 0.11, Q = 23.1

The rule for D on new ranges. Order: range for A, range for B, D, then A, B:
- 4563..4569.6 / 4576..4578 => -9.00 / 23.0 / 23.1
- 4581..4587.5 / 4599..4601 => -9.01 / 21.8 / 22.1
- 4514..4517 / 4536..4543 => -8.98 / 21.6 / 21.2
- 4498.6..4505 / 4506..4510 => -9.05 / 22.8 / 23.9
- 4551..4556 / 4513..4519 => -8.99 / 21.6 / 21.3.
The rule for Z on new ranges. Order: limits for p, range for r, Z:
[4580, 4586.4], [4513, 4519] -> -60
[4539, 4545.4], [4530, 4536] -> 0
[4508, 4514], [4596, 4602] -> 0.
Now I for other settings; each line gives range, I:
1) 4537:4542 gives 10.8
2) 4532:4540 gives 10.5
